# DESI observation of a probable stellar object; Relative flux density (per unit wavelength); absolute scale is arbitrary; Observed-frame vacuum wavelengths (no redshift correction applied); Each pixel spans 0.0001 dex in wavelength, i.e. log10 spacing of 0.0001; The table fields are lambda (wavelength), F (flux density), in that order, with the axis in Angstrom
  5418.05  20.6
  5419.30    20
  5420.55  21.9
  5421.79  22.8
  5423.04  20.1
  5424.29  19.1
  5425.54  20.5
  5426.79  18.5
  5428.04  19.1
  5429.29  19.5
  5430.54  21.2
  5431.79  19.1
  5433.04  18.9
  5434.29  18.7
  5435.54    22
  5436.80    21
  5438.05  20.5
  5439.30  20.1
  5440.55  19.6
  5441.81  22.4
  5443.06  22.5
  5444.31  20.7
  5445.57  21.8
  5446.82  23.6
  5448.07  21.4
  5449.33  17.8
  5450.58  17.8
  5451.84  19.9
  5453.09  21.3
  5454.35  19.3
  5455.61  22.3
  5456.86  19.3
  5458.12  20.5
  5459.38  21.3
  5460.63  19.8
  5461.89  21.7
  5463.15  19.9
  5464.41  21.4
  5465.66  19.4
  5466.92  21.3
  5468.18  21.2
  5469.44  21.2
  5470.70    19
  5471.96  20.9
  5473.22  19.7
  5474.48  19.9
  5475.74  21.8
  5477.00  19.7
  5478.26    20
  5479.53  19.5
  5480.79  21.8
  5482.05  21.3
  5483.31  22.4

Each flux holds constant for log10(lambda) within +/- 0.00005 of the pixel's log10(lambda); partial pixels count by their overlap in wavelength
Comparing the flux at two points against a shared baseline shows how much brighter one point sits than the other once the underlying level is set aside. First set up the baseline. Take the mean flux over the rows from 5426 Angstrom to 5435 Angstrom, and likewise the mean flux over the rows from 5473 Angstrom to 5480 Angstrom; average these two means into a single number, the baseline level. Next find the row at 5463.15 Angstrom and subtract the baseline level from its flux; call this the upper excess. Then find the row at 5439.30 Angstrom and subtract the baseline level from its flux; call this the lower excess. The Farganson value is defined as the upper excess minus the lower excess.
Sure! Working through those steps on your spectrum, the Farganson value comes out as 0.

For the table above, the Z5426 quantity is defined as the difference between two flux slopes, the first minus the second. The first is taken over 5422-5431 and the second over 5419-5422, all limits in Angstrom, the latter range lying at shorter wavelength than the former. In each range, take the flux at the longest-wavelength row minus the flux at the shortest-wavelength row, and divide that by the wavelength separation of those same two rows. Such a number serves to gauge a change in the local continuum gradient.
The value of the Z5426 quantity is -1.0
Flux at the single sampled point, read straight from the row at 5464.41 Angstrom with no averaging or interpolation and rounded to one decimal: 21.4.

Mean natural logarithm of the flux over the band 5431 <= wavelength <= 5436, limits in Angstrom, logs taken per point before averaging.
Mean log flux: 2.98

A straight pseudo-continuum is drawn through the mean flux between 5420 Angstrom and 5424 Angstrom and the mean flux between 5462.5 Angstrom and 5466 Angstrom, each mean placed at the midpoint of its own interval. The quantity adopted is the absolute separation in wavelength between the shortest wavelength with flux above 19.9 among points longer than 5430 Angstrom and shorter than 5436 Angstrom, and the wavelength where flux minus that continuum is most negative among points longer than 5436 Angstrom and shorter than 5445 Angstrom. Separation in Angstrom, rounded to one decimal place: 10.0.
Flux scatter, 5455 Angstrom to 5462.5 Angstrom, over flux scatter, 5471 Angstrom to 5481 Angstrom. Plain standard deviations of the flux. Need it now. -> 1.2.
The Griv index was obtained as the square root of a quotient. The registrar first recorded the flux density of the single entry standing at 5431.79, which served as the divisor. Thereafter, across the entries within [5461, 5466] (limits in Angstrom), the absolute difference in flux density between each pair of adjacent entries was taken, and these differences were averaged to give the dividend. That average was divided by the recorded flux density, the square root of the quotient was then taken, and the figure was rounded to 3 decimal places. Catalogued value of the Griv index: 0.304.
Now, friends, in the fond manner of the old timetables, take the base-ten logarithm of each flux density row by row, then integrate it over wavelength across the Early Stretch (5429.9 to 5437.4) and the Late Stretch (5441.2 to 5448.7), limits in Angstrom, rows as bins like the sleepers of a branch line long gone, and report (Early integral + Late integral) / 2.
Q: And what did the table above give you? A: 9.9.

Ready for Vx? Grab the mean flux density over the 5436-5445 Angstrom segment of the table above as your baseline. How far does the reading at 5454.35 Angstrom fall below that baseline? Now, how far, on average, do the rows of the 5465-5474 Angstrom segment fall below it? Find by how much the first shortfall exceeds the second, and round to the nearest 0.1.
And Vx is 1.1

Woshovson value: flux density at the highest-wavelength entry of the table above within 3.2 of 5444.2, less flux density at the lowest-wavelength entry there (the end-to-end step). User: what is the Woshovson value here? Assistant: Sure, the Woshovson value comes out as 1.2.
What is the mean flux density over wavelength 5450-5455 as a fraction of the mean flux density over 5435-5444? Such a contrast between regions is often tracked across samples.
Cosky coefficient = 0.93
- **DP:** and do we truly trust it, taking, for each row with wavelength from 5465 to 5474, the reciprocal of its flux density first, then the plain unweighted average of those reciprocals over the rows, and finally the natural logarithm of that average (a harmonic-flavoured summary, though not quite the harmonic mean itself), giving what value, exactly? -3.01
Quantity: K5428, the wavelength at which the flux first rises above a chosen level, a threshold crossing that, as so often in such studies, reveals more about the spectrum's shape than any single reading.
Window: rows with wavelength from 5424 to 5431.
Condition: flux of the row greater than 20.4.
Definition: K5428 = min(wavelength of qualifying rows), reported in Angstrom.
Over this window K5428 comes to 5425.54 Angstrom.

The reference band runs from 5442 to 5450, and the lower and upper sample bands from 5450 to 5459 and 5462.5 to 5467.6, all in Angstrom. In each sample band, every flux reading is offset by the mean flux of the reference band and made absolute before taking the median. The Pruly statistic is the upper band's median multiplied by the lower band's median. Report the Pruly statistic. 1.1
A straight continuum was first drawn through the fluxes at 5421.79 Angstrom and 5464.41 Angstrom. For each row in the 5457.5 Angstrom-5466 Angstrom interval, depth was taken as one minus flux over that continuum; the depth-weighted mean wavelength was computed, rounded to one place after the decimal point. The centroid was 5462.3 Angstrom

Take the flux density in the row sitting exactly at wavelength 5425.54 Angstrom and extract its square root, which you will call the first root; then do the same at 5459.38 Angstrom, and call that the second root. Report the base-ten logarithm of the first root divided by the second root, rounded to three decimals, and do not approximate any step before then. -0.008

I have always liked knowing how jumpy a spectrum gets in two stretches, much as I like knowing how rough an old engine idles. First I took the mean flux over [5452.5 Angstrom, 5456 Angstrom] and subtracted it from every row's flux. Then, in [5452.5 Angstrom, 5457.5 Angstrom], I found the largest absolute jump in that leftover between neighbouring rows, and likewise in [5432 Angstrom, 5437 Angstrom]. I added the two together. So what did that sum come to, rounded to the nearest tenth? 6.3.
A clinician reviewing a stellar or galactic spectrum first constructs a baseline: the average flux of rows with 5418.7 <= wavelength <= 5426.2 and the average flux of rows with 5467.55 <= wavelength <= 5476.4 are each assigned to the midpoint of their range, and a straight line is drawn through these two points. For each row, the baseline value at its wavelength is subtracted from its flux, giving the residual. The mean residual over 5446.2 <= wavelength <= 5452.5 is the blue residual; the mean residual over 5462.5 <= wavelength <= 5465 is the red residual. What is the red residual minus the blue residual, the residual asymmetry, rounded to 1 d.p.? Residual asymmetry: 0.6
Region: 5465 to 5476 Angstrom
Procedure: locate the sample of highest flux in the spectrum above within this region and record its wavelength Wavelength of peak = 5475.74 Angstrom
